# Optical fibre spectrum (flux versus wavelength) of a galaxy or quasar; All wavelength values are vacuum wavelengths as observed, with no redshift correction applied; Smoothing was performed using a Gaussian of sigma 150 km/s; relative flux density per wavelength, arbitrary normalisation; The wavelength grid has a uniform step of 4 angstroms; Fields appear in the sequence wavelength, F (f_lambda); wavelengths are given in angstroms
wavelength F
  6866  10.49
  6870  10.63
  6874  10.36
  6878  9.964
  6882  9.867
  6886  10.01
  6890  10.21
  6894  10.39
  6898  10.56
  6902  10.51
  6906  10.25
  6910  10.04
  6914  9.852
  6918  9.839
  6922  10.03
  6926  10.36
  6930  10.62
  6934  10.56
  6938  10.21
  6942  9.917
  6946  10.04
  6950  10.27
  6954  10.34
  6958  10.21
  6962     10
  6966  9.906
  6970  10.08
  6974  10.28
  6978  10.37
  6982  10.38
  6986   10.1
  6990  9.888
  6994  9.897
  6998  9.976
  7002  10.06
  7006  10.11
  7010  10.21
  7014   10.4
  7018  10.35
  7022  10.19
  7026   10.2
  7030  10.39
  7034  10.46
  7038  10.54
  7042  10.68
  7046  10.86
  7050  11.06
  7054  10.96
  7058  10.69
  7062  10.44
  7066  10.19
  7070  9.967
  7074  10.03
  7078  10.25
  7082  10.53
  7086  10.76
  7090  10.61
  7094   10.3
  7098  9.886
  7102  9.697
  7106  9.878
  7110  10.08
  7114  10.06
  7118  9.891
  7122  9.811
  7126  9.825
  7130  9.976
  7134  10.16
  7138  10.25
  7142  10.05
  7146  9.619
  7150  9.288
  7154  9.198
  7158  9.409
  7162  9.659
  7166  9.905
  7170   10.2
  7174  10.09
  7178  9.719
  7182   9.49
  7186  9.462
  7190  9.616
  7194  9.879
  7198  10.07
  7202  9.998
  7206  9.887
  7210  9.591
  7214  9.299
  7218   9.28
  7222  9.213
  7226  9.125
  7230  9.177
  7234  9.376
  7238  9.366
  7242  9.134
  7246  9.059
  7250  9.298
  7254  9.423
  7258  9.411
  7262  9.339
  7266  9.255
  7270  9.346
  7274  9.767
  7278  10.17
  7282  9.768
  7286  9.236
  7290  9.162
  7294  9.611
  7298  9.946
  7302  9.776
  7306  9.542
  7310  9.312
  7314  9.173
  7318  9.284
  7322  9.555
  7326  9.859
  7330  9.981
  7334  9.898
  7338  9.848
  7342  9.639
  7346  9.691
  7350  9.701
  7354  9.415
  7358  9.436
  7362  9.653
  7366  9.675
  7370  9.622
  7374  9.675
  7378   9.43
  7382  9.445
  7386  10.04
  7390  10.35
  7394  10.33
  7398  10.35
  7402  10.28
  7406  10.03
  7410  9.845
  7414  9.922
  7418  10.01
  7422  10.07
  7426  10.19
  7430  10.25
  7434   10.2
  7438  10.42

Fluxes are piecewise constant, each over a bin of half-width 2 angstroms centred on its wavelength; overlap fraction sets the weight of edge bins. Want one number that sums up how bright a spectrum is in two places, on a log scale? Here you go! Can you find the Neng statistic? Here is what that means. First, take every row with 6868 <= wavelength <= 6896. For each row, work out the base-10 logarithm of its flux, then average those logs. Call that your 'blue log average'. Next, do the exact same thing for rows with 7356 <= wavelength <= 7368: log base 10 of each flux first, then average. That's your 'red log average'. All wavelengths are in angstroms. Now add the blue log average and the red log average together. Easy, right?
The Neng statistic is 1.990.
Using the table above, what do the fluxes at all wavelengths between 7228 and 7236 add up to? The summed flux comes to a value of 18.6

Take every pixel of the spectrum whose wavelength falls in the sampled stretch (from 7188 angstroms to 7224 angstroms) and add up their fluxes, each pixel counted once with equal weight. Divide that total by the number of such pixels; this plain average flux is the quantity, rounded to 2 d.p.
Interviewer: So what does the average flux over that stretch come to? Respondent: 9.65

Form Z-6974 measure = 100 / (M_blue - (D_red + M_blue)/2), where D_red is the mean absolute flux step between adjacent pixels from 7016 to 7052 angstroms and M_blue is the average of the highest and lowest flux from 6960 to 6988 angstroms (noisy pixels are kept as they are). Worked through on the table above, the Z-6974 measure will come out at 20.0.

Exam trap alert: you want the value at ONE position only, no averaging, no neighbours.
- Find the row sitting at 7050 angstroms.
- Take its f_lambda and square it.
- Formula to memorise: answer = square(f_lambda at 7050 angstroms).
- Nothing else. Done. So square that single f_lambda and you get 122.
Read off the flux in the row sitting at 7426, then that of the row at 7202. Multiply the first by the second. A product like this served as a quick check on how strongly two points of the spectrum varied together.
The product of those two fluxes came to 102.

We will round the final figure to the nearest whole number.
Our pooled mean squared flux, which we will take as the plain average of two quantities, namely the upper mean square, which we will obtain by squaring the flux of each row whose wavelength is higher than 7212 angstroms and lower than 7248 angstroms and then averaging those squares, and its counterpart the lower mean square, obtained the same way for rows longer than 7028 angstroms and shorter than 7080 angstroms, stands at 98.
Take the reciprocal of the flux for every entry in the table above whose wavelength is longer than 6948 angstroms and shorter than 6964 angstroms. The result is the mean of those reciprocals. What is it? 0.098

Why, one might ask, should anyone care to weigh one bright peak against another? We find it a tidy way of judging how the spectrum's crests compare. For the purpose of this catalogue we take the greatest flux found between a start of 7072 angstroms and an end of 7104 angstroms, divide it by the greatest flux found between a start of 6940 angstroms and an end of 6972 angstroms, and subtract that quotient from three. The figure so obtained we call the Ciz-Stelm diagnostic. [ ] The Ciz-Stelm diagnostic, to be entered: 1.96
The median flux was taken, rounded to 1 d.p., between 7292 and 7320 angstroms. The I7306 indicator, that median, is 9.5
